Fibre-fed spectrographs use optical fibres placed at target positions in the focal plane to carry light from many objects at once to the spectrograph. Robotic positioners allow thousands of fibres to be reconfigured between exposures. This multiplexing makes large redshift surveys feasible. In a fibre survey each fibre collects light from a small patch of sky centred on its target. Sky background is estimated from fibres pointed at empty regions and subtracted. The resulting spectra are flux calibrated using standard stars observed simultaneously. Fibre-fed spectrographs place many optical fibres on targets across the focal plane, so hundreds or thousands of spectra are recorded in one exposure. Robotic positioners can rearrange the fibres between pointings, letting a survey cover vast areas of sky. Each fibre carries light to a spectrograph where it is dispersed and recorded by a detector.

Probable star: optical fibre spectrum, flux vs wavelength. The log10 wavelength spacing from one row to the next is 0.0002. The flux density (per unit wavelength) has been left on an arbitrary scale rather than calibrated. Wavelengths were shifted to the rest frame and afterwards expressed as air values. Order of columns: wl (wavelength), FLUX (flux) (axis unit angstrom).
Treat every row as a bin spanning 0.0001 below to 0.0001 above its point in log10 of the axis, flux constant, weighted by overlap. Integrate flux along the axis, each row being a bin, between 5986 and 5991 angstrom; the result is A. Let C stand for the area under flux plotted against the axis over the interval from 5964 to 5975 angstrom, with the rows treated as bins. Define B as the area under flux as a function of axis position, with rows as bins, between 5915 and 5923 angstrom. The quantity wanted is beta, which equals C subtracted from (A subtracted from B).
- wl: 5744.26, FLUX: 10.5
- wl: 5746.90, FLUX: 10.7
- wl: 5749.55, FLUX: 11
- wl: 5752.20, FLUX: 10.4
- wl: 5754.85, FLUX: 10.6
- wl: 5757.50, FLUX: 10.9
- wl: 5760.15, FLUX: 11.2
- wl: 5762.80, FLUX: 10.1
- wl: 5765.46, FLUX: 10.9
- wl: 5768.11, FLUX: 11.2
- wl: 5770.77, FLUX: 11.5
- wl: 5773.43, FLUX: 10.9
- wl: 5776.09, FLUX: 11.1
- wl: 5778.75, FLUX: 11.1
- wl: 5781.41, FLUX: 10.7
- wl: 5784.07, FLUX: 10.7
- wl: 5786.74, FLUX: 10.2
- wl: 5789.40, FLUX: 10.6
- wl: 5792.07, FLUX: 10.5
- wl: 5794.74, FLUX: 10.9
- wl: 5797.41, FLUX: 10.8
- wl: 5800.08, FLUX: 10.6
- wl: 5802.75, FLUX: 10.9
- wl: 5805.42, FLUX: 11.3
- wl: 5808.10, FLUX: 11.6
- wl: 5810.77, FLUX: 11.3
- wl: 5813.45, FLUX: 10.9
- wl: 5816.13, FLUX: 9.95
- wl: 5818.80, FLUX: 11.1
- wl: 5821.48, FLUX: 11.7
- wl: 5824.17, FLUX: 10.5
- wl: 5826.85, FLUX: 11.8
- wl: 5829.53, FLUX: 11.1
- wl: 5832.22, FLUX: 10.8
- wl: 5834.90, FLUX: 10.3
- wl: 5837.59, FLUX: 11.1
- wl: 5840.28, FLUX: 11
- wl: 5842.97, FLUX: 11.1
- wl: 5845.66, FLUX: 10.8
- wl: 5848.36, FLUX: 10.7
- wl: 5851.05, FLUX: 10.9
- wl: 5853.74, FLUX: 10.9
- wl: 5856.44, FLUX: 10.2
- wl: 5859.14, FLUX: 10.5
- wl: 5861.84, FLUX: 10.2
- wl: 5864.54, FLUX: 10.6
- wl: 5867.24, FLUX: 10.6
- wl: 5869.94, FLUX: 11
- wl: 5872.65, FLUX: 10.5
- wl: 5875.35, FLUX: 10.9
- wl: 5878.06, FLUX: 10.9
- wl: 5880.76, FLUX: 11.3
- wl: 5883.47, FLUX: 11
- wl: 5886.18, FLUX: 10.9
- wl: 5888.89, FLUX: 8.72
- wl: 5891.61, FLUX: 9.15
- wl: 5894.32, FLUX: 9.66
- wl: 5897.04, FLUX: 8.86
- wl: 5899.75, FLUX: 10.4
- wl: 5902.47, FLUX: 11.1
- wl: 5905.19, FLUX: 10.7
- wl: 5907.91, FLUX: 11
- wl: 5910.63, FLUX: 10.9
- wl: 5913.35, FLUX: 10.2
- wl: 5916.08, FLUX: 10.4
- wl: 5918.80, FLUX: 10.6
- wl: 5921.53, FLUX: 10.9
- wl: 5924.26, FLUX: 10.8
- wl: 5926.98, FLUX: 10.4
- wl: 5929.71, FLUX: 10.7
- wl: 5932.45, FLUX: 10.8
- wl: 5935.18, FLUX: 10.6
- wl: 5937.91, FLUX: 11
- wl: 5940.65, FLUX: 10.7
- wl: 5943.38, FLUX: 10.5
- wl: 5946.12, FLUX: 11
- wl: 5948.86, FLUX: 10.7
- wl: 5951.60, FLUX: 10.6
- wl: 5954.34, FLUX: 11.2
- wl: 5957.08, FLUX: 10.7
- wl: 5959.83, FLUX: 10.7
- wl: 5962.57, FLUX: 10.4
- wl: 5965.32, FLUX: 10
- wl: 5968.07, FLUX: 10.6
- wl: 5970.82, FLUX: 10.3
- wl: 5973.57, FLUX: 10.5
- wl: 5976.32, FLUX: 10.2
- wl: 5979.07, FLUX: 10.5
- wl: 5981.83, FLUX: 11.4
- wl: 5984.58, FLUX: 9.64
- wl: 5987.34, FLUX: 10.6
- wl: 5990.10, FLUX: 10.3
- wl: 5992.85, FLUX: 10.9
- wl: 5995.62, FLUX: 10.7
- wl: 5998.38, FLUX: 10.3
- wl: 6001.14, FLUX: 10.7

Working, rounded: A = 52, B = 85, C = 114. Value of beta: -81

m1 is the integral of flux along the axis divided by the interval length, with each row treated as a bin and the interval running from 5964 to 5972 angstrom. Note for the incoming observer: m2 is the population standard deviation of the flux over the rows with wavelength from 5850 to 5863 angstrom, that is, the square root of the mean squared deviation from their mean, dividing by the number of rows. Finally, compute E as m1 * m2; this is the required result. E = 3.2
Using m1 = 10.3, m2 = 0.31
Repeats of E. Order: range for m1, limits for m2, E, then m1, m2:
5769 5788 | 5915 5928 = 2.2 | 10.9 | 0.20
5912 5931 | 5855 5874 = 2.7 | 10.6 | 0.25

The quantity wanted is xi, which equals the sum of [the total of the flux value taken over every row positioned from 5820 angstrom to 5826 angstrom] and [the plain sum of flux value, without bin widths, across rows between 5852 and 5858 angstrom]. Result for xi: 43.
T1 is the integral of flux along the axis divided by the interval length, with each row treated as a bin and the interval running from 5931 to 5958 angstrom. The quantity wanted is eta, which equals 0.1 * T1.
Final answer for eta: 1.08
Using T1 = 10.8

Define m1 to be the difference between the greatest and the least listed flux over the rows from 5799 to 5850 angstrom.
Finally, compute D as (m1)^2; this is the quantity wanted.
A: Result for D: 3.4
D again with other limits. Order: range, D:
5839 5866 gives 0.8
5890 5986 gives 6.5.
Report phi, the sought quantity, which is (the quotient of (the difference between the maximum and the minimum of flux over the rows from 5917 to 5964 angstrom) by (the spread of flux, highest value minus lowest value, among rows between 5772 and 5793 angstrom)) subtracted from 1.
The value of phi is 0.1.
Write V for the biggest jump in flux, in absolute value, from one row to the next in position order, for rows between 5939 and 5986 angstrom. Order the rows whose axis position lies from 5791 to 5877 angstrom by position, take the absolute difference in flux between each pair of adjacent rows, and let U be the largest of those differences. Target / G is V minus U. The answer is 0.5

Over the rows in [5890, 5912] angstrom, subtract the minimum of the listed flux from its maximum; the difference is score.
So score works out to 2.2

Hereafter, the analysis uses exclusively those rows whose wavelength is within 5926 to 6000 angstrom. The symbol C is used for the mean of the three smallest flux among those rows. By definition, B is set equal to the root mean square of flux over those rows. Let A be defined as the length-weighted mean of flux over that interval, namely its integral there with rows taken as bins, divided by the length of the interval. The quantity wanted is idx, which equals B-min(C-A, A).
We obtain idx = 11.2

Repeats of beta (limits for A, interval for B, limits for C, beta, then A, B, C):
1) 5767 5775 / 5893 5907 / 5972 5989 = -125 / 90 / 142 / 178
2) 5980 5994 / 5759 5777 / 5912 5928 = -119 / 148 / 198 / 169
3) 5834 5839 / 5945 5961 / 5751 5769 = -74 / 54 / 173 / 194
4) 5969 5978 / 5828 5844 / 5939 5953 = -69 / 93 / 175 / 150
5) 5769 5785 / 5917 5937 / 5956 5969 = -98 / 176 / 214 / 136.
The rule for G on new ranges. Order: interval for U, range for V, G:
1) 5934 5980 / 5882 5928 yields 1.6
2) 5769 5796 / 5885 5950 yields 1.6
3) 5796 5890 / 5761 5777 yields -1.4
